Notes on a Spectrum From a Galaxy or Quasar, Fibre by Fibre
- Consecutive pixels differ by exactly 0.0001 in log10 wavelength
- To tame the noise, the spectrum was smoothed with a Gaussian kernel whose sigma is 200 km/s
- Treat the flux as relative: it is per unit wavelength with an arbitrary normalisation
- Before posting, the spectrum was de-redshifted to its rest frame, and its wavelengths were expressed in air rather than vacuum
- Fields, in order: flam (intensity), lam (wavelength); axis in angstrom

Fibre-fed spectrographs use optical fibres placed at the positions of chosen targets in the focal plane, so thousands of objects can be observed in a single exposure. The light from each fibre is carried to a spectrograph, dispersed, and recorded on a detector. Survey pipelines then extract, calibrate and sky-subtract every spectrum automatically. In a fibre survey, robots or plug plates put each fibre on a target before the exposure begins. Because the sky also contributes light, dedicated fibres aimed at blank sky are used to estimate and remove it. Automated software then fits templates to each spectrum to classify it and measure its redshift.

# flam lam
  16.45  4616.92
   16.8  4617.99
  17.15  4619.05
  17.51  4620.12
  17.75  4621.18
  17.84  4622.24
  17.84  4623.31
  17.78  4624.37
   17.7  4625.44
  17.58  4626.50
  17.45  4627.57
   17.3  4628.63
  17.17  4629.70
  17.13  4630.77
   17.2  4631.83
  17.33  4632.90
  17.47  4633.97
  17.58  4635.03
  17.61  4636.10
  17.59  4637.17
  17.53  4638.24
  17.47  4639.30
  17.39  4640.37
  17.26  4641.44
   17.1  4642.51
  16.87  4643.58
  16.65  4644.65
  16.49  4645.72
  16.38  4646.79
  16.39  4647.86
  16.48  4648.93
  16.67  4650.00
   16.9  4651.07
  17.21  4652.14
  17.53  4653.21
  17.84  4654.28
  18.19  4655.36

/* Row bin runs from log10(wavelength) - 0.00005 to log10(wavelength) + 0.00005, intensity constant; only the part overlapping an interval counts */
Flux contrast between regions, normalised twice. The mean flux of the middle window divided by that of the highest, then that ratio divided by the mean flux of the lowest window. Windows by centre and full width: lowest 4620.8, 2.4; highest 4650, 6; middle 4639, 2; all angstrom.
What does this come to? 0.059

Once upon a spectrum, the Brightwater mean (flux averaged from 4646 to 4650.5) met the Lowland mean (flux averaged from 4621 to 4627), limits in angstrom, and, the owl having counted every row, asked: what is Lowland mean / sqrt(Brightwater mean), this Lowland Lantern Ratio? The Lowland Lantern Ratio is 4.37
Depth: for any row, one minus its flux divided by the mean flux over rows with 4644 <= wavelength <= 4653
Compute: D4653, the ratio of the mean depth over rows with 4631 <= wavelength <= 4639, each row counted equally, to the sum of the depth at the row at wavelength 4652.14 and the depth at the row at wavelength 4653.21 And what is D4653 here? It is 0.6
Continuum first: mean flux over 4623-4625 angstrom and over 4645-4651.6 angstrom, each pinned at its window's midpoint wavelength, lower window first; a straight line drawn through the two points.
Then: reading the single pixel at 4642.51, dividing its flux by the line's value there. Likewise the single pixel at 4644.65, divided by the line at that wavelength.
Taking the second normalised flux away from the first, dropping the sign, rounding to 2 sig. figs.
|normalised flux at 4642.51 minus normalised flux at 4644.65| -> 0.020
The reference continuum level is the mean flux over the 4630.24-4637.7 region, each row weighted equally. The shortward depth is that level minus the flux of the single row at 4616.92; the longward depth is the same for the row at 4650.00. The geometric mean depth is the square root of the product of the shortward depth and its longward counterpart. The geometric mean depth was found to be 0.85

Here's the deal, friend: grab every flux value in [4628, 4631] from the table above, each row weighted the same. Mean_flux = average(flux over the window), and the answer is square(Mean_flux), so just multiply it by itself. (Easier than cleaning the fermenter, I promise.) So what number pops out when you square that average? 296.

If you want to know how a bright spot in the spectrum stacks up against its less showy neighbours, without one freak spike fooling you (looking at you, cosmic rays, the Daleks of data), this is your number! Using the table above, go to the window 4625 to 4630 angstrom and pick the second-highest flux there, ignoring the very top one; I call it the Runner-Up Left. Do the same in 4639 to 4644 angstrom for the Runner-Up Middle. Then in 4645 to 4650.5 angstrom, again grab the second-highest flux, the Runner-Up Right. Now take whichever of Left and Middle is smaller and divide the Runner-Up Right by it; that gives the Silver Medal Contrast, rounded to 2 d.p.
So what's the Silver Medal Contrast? 0.95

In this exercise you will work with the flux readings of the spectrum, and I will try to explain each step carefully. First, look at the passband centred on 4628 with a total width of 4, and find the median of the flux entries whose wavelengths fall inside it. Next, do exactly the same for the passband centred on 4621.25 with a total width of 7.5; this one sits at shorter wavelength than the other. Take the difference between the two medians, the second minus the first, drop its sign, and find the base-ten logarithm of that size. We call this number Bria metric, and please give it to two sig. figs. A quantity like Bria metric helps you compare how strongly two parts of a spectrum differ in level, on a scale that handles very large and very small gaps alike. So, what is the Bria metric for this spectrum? -0.43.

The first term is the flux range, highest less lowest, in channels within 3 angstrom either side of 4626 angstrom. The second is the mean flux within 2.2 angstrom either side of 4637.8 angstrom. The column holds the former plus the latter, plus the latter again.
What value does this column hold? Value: 35.6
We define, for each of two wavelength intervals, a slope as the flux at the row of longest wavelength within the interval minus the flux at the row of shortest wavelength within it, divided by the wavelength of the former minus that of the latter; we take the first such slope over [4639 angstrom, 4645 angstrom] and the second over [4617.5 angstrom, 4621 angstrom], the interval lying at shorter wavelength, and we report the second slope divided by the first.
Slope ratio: -2.2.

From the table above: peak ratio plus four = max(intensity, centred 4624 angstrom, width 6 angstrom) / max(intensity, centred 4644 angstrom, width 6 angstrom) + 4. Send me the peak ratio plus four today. 5.03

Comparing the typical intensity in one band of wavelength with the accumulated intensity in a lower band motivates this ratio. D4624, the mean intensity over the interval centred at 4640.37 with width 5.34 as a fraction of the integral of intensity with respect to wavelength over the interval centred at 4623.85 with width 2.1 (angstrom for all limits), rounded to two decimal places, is 0.46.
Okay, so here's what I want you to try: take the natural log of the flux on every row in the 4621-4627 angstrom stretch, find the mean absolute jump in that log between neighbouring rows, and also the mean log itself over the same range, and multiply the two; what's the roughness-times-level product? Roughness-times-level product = 0.0114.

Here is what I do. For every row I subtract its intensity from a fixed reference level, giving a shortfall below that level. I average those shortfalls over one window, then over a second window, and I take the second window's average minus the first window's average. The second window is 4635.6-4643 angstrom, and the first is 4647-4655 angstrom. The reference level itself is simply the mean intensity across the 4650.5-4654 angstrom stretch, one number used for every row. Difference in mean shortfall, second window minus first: -0.42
